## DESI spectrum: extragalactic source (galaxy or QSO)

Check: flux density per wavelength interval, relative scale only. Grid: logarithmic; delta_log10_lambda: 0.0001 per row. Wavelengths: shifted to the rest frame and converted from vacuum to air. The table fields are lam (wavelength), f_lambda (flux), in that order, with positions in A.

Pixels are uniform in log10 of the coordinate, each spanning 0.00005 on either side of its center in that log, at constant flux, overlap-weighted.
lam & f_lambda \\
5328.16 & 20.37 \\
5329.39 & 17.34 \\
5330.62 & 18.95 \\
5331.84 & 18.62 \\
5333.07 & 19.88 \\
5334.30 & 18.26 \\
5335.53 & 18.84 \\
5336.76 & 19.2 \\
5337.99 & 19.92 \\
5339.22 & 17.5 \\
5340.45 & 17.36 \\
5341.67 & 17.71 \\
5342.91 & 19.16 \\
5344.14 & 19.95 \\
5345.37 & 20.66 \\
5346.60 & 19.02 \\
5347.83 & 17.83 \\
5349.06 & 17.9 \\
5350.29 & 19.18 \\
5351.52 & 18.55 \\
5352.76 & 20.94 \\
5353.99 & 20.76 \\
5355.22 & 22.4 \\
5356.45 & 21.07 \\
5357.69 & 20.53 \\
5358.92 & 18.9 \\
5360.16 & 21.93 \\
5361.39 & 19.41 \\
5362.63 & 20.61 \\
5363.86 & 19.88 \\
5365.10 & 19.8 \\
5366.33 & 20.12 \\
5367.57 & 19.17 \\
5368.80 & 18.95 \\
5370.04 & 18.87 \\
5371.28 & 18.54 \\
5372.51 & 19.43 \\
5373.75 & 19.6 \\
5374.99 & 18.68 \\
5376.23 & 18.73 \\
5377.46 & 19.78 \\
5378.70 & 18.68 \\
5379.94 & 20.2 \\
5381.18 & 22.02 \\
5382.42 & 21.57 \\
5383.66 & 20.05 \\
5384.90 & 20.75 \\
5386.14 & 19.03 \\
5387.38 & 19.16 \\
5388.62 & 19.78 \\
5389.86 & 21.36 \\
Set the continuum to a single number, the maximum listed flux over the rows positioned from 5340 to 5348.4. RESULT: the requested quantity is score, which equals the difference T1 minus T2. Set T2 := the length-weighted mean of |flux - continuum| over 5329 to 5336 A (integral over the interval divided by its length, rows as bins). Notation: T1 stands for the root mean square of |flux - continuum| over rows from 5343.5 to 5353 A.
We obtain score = -0.2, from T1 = 1.79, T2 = 2.0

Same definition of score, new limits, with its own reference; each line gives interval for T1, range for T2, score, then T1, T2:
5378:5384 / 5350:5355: 0.2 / 1.20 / 1.0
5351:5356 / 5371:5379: -0.2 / 1.38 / 1.6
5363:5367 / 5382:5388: -0.2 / 0.74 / 0.9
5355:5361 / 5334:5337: -0.6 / 1.26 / 1.9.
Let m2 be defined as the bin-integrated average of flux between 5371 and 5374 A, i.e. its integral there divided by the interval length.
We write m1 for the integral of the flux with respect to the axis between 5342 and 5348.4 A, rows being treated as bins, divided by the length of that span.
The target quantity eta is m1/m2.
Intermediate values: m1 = 19.2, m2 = 19.2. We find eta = 1.00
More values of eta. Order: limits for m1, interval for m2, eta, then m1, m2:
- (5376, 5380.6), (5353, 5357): 0.91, 19.4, 21.4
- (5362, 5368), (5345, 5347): 1.00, 19.9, 19.8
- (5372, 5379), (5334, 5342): 1.04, 19.2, 18.4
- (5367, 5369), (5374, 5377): 1.01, 19.1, 18.9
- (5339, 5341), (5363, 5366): 0.87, 17.4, 20.0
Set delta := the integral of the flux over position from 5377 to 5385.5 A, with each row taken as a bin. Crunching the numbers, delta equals 174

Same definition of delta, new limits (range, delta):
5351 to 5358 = 145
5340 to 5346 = 114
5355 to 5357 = 43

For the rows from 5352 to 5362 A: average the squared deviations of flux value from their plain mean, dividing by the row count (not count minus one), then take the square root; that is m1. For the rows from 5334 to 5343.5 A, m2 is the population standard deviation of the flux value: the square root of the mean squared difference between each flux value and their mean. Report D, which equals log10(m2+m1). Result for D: 0.29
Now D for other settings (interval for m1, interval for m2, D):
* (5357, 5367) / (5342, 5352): 0.24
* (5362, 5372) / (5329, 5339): 0.16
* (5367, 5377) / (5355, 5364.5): 0.17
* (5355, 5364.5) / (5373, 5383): 0.37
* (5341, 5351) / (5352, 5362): 0.32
